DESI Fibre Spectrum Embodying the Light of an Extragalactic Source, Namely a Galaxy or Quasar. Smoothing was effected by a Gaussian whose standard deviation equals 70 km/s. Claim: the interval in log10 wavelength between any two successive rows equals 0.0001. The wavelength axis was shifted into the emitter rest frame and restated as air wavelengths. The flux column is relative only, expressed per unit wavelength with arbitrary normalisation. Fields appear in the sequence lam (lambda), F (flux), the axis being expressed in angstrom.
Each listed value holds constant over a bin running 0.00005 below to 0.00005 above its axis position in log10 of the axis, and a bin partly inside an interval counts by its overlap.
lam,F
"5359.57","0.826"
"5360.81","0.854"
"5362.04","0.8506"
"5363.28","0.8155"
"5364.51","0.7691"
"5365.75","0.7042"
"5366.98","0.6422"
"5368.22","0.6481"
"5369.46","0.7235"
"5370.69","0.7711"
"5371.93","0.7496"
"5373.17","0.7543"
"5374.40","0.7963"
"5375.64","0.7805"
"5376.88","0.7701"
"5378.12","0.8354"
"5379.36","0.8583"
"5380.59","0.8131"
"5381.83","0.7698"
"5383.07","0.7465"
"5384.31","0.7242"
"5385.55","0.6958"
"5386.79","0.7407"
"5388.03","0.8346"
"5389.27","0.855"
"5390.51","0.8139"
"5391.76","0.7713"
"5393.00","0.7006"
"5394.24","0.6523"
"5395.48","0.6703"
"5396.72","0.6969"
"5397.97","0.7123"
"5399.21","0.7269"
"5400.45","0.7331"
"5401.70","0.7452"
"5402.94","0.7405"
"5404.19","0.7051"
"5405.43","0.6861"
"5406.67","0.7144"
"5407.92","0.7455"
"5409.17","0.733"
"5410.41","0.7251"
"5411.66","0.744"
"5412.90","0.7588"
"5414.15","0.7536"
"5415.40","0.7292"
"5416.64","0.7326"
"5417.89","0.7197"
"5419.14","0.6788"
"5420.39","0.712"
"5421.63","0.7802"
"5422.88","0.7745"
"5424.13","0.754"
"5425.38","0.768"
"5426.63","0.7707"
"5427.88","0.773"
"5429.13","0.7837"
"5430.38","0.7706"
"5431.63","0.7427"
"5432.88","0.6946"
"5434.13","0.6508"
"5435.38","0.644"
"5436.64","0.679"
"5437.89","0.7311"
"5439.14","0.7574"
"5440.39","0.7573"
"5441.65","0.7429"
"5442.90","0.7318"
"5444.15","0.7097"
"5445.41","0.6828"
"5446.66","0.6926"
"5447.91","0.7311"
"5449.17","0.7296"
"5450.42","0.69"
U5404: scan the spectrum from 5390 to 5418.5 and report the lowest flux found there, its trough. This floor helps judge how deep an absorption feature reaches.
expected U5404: 0.6523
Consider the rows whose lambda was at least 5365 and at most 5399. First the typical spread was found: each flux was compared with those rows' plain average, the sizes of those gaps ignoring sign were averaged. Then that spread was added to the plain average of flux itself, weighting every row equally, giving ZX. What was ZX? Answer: 0.800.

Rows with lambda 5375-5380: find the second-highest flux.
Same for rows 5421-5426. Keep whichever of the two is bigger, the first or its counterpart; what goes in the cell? 0.835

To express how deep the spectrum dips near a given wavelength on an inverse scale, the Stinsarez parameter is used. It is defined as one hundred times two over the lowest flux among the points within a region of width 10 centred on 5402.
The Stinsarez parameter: 292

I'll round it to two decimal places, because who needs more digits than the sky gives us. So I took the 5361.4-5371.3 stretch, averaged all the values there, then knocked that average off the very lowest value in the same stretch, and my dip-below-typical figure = -0.10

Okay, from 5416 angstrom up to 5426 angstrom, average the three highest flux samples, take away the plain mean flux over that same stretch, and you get 0.034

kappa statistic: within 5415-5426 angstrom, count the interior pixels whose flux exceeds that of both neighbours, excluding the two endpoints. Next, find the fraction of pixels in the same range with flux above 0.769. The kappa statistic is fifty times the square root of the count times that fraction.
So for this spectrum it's 33.3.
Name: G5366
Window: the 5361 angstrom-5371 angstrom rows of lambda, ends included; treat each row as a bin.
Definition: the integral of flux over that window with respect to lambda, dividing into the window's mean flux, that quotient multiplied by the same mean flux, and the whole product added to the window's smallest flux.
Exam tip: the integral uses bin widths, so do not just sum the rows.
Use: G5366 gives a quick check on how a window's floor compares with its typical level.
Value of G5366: 0.72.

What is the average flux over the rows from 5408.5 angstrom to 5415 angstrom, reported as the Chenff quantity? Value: 0.74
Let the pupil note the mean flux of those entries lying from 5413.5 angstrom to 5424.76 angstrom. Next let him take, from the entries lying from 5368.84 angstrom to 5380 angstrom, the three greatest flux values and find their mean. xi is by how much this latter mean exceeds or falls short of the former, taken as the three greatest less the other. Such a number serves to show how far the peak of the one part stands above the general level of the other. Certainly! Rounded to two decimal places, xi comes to 0.09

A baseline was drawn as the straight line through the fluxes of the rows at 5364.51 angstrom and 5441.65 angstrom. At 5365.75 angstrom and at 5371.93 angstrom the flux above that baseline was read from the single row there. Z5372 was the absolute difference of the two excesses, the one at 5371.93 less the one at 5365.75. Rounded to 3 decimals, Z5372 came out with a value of 0.047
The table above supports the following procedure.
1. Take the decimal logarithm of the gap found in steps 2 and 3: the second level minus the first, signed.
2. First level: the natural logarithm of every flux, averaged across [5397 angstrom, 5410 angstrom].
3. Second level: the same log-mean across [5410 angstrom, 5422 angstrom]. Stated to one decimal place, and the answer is -1.9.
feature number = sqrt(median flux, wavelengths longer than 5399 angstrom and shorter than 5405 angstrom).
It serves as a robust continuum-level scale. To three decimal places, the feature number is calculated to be 0.856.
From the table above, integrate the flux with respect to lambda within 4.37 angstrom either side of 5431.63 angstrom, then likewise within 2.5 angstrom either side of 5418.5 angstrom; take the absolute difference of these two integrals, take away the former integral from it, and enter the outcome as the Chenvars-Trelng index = -3.55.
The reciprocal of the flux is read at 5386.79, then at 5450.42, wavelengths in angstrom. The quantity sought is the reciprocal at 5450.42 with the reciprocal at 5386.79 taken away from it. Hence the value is 0.099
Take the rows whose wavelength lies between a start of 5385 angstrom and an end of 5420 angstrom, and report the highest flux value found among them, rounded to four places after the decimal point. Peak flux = 0.8550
